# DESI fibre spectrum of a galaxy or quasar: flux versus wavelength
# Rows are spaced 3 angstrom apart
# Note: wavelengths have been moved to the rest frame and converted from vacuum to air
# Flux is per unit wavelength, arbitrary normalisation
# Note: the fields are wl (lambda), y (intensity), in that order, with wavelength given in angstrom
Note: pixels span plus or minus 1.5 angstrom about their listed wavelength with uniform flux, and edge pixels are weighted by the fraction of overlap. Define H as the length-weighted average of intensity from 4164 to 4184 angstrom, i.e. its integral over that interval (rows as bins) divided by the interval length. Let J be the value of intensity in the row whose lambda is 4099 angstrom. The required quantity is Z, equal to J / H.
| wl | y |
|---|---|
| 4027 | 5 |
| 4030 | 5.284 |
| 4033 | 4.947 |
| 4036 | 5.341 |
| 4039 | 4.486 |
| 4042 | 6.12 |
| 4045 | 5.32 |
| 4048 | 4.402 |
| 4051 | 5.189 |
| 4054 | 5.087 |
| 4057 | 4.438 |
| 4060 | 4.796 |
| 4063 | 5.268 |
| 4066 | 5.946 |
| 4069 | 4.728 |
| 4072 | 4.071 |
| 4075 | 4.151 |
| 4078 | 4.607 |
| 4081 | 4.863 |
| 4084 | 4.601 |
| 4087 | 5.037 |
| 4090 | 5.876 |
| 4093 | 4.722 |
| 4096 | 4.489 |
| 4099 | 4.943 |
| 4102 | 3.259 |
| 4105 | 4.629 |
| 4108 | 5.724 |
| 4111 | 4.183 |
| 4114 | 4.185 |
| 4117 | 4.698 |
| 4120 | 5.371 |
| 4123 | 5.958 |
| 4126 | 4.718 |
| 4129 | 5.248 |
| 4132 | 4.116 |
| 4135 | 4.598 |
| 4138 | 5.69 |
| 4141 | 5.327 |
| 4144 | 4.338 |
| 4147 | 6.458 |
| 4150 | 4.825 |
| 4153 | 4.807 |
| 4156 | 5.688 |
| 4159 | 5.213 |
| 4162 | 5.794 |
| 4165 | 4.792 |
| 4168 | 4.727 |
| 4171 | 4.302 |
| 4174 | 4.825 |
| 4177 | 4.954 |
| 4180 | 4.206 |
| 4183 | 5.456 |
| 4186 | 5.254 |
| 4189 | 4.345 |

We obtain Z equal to 1.04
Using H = 4.7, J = 4.943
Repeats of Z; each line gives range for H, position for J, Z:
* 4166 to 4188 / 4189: 0.90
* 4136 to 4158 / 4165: 0.91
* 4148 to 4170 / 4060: 0.93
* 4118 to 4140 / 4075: 0.81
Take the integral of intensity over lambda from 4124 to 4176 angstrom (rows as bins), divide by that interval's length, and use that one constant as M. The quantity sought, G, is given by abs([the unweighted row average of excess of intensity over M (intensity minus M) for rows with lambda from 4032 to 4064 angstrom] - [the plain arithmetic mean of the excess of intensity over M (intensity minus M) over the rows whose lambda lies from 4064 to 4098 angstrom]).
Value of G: 0.209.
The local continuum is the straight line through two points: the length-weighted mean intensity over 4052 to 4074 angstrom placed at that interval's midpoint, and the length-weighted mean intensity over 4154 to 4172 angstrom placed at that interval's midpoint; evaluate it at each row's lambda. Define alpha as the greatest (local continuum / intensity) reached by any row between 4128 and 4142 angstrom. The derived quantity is 1.2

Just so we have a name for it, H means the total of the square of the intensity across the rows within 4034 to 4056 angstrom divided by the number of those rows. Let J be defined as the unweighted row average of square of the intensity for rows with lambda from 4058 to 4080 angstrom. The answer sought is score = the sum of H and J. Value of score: 50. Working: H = 26.7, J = 23.4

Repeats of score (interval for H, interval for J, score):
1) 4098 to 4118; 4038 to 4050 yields 47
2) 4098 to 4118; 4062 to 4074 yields 46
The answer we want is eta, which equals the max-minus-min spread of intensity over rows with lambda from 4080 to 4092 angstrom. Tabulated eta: 1.3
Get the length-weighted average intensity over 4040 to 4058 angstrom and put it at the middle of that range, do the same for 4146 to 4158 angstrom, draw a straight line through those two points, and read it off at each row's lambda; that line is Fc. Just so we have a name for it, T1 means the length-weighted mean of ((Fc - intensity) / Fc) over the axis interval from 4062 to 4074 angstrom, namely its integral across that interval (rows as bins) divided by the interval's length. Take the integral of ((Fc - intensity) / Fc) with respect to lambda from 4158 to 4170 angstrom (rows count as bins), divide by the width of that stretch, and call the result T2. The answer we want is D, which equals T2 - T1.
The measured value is 0.02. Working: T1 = 0.037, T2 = 0.06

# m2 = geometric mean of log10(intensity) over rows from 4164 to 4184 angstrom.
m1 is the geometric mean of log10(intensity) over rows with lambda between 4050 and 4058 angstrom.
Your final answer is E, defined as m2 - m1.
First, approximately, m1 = 0.689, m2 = 0.675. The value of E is -0.014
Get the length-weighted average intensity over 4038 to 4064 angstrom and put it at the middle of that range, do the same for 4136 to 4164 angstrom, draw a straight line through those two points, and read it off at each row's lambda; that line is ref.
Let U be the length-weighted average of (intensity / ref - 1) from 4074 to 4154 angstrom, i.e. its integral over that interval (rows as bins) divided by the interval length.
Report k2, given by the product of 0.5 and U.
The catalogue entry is -0.033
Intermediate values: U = -0.066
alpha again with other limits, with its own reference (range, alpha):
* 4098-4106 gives 1.5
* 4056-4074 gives 1.2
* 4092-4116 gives 1.5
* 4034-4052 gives 1.1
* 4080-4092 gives 1.1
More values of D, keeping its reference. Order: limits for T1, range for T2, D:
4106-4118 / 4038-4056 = -0.11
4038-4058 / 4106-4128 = 0.05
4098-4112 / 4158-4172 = -0.05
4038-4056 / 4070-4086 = 0.14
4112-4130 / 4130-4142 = 0.02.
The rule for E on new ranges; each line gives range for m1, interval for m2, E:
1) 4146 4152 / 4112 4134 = -0.060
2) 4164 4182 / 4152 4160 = 0.053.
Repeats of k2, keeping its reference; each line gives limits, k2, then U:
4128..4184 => -0.031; -0.062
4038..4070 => 0.006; 0.012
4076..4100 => -0.025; -0.050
